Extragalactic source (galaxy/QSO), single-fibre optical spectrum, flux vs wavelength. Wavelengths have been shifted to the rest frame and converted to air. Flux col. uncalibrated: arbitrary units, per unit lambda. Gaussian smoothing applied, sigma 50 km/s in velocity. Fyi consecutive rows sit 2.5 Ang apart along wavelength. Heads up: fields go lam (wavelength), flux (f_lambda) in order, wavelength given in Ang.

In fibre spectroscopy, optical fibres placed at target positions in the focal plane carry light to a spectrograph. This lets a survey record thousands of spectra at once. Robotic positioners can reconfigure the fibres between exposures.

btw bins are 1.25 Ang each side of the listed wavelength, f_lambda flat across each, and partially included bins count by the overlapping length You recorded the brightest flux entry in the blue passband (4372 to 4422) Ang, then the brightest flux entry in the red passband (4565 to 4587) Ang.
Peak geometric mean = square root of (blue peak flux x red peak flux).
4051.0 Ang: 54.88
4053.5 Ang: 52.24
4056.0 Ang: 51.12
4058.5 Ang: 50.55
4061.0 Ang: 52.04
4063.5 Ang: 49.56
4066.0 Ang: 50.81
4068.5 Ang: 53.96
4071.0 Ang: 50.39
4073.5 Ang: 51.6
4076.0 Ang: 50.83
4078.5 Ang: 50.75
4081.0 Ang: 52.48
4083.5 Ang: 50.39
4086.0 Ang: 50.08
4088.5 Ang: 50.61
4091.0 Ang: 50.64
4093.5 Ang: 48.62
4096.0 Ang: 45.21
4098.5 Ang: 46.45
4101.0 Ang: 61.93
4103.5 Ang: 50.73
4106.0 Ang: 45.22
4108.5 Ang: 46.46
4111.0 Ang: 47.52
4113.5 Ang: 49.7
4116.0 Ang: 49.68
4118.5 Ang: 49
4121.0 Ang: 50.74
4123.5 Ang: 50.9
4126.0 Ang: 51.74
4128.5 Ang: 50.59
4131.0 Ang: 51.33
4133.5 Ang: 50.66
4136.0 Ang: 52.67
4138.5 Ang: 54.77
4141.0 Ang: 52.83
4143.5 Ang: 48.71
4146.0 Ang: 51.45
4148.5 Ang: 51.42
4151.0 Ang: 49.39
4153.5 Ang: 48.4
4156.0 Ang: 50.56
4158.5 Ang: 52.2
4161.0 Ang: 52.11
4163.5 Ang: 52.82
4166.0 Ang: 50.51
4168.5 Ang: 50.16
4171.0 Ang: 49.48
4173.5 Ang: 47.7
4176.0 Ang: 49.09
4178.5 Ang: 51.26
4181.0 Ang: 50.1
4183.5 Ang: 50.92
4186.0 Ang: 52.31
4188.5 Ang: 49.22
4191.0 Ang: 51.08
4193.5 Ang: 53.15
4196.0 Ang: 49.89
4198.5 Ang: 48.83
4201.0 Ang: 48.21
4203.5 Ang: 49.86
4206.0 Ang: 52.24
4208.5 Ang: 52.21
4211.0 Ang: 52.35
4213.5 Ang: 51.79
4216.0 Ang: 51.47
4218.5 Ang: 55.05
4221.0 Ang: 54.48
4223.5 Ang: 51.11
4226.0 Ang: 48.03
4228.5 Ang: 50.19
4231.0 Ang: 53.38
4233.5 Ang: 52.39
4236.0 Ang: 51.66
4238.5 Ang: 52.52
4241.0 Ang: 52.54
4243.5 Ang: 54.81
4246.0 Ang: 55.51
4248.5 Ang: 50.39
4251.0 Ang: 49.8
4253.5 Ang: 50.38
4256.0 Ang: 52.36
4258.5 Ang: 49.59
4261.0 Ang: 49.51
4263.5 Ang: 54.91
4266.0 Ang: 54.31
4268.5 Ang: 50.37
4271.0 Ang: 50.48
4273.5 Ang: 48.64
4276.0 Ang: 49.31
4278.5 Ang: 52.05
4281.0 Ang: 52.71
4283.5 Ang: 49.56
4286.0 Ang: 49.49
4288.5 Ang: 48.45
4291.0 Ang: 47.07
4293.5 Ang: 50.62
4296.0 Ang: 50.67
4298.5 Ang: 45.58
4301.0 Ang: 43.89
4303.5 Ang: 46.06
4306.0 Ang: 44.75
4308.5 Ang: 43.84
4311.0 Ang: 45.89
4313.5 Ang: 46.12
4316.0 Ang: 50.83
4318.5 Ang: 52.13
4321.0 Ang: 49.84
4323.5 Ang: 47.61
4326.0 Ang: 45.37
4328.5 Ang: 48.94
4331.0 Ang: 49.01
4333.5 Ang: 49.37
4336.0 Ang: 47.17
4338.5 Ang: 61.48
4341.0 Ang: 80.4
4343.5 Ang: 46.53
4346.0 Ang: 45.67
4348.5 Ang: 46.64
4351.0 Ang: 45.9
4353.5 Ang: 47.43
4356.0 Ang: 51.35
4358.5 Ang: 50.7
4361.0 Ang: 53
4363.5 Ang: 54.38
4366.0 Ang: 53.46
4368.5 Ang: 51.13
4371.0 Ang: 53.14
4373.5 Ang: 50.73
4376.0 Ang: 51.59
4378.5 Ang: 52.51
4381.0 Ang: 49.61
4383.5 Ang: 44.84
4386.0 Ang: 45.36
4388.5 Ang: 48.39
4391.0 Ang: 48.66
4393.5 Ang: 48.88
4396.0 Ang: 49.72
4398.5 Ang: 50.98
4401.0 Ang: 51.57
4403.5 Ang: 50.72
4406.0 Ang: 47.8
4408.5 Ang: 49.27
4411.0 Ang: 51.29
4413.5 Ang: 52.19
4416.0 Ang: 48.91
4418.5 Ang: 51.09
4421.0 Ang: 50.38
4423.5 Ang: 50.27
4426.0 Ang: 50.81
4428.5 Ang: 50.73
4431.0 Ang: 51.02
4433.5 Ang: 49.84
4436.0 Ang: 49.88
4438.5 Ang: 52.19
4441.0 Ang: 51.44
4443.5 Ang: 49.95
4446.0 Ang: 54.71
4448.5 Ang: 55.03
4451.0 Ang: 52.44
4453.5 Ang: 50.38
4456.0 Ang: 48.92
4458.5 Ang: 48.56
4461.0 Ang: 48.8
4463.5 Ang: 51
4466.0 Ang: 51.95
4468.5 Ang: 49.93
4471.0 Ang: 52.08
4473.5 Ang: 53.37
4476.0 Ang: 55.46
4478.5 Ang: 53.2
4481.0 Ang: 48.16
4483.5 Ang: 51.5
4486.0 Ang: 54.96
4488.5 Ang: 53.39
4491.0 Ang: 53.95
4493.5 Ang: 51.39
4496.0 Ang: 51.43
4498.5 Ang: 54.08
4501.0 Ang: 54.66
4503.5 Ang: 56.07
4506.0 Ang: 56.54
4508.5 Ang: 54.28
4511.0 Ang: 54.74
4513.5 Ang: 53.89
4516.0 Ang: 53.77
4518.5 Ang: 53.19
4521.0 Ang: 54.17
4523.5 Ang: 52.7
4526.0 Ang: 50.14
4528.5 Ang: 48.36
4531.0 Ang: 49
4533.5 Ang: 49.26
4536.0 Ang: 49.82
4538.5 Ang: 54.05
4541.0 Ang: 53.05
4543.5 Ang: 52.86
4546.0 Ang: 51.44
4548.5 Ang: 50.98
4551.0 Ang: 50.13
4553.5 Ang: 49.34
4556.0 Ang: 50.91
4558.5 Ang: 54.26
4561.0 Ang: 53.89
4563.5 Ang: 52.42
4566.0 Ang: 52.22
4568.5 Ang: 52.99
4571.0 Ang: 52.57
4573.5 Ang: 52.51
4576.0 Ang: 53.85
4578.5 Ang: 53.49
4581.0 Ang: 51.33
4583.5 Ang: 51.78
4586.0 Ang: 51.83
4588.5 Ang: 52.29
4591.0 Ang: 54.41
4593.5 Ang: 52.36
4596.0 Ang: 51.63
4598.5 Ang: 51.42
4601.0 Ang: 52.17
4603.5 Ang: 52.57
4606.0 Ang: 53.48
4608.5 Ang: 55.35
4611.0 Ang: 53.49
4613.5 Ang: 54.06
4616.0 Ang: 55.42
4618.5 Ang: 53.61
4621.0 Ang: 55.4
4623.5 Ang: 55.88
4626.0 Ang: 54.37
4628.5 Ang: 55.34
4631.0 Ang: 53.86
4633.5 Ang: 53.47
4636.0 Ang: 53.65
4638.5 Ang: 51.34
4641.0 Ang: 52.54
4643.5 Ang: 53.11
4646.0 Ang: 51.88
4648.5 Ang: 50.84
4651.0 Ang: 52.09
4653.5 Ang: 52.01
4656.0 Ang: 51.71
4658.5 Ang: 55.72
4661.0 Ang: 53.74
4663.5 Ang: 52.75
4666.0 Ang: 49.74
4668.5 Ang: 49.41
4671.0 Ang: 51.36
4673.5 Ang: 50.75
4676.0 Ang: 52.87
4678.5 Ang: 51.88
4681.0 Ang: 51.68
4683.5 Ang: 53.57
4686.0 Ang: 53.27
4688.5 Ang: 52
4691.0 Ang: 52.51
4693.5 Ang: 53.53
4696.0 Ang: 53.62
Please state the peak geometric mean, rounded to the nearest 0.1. 53.2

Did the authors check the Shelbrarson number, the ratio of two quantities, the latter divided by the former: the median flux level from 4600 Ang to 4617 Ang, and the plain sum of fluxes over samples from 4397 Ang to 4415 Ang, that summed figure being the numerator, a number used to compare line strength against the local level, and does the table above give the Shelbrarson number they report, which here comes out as 6.6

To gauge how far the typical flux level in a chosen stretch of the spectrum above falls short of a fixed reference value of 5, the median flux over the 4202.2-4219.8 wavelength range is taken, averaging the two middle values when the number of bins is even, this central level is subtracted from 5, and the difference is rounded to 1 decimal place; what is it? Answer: -47.2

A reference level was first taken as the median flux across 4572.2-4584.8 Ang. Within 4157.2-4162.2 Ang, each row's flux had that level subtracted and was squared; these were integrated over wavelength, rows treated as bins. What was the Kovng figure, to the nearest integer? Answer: 1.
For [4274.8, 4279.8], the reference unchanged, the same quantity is 26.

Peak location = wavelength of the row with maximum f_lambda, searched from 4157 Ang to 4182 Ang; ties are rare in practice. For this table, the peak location 4163.5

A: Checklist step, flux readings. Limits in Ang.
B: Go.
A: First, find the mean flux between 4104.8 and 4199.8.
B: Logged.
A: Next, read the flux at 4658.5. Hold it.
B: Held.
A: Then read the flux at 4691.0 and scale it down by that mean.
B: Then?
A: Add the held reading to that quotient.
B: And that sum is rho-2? 57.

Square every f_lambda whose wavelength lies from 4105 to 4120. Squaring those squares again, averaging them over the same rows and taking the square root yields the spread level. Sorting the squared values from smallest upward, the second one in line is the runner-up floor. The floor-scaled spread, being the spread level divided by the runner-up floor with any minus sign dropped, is 1.07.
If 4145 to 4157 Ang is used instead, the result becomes 1.04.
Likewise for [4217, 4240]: 1.08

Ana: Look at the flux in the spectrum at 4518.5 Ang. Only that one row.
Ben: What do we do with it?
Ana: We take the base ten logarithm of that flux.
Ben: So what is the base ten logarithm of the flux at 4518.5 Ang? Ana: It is 1.73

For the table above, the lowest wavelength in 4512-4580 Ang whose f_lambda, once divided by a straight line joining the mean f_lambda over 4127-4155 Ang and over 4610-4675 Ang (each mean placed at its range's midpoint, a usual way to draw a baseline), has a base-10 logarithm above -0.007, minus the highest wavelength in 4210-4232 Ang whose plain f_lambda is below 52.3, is 285.0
